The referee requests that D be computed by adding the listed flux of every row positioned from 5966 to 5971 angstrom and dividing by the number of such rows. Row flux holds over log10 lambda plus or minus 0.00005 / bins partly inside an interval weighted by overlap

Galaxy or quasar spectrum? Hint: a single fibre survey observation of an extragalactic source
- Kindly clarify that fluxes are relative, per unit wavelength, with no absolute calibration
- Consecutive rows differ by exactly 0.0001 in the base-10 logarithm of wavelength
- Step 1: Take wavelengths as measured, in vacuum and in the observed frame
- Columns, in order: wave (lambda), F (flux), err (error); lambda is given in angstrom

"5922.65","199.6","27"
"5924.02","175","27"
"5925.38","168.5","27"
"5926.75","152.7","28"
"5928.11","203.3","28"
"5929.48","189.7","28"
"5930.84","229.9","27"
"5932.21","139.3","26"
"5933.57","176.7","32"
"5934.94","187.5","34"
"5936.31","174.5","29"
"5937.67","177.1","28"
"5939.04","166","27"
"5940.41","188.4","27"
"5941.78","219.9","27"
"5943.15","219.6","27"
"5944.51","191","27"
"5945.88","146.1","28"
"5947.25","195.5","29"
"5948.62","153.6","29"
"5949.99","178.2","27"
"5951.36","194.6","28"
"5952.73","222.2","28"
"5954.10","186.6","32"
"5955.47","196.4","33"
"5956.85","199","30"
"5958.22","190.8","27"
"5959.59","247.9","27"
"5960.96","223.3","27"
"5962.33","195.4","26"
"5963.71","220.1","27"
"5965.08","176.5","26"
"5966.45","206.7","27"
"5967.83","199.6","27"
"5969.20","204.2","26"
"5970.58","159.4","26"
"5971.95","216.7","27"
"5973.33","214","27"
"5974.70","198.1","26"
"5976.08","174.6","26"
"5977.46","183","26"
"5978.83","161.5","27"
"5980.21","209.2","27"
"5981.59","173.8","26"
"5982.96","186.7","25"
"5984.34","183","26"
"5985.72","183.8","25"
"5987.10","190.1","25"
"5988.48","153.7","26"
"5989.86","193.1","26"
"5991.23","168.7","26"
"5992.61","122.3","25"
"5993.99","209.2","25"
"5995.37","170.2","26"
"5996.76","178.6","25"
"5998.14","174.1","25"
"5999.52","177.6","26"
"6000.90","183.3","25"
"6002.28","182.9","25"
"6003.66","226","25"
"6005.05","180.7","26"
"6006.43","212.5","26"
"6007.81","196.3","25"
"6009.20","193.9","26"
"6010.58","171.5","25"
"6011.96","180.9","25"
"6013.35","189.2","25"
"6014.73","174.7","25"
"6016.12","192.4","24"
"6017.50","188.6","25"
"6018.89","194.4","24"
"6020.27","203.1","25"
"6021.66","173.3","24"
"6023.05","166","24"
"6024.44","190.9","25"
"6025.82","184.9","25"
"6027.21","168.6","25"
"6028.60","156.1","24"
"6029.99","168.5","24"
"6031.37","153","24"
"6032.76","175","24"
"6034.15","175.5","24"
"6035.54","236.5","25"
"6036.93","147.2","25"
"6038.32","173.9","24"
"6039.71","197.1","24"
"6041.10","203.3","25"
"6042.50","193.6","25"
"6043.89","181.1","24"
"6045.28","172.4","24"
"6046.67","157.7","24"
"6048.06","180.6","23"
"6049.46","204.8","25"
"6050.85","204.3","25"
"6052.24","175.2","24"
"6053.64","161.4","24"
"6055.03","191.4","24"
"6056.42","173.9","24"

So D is 192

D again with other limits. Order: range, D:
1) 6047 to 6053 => 191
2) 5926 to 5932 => 194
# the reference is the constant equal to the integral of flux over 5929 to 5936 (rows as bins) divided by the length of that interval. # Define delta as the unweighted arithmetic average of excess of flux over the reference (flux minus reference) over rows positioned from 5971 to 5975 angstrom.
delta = 26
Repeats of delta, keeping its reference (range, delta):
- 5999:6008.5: 10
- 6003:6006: 19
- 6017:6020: 8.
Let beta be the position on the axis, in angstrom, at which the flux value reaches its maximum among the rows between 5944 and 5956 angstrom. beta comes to 5952.73 angstrom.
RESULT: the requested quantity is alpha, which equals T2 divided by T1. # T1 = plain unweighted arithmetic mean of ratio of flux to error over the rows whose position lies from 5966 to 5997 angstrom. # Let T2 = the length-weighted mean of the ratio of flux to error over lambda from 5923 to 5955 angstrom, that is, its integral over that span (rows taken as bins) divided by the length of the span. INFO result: 0.92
